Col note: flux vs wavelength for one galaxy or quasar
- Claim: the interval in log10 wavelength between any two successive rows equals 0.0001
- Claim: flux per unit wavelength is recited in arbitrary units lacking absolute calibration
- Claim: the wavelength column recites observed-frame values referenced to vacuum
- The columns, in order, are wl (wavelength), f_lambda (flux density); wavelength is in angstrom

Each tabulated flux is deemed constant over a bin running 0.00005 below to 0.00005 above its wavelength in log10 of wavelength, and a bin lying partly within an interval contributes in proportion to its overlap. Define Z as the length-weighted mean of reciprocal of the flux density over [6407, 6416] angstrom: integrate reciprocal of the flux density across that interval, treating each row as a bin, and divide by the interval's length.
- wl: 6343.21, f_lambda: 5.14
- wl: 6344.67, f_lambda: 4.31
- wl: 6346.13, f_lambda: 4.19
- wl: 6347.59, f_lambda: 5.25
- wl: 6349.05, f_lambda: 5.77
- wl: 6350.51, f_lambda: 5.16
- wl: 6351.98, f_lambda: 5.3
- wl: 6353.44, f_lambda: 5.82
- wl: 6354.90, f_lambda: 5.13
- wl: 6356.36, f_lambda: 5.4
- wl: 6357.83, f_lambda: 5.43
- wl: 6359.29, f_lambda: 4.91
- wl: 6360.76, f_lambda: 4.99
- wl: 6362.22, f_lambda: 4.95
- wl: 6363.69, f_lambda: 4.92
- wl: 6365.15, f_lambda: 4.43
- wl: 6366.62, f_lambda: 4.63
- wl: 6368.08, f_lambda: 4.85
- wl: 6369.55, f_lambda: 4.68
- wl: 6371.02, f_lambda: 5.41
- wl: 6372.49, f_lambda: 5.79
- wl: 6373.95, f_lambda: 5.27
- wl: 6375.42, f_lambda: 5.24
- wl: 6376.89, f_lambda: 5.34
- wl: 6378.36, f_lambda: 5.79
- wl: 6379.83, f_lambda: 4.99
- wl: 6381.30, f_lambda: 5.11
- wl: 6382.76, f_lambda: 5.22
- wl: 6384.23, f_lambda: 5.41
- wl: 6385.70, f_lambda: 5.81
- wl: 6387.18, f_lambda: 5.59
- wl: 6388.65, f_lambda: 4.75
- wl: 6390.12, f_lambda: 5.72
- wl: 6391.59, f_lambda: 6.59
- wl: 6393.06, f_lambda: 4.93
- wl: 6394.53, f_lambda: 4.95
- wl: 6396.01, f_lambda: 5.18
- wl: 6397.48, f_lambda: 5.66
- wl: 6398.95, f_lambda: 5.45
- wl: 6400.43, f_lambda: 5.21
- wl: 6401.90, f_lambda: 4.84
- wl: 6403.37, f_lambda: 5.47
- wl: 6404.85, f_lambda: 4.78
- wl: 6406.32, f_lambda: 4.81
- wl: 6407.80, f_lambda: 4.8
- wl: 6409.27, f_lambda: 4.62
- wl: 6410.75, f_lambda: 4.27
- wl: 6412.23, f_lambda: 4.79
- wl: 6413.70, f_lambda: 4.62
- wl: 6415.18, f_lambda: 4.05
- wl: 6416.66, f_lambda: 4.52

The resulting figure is 0.222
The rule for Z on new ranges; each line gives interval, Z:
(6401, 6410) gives 0.205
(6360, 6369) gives 0.209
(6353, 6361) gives 0.190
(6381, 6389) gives 0.188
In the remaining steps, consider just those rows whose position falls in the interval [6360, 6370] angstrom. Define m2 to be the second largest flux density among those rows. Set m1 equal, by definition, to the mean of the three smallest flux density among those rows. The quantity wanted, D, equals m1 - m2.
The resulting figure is -0.4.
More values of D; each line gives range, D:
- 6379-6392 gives -0.9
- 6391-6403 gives -0.8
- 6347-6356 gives -0.6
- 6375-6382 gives -0.2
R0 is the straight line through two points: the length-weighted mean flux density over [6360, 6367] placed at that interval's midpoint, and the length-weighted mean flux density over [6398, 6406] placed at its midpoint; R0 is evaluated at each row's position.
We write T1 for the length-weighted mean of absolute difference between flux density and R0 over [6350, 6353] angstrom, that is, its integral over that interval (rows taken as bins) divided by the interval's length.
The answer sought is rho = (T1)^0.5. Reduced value 0.78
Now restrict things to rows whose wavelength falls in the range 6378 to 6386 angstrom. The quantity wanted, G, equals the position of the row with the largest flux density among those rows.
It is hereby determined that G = 6385.70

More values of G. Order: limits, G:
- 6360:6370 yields 6360.76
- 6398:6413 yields 6403.37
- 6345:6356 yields 6353.44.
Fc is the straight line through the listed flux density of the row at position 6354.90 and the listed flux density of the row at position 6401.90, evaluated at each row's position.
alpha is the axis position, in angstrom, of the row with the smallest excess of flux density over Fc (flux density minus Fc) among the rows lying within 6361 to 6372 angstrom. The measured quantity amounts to 6365.15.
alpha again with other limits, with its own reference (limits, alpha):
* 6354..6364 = 6359.29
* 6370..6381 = 6379.83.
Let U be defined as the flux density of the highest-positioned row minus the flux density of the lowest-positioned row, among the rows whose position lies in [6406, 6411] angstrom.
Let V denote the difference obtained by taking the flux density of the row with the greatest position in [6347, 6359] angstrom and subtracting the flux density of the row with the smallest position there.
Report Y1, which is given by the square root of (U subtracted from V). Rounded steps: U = -0.54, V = 0.2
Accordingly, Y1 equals 0.85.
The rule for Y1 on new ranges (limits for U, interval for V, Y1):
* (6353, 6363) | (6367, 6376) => 1.12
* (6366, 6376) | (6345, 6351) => 0.60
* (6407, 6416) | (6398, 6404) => 0.88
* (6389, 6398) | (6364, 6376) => 0.93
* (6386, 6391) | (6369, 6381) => 0.42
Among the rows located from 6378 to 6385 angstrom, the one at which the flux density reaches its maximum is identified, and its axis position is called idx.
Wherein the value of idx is 6378.36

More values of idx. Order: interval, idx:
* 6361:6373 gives 6372.49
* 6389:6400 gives 6391.59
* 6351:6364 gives 6353.44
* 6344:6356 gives 6353.44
